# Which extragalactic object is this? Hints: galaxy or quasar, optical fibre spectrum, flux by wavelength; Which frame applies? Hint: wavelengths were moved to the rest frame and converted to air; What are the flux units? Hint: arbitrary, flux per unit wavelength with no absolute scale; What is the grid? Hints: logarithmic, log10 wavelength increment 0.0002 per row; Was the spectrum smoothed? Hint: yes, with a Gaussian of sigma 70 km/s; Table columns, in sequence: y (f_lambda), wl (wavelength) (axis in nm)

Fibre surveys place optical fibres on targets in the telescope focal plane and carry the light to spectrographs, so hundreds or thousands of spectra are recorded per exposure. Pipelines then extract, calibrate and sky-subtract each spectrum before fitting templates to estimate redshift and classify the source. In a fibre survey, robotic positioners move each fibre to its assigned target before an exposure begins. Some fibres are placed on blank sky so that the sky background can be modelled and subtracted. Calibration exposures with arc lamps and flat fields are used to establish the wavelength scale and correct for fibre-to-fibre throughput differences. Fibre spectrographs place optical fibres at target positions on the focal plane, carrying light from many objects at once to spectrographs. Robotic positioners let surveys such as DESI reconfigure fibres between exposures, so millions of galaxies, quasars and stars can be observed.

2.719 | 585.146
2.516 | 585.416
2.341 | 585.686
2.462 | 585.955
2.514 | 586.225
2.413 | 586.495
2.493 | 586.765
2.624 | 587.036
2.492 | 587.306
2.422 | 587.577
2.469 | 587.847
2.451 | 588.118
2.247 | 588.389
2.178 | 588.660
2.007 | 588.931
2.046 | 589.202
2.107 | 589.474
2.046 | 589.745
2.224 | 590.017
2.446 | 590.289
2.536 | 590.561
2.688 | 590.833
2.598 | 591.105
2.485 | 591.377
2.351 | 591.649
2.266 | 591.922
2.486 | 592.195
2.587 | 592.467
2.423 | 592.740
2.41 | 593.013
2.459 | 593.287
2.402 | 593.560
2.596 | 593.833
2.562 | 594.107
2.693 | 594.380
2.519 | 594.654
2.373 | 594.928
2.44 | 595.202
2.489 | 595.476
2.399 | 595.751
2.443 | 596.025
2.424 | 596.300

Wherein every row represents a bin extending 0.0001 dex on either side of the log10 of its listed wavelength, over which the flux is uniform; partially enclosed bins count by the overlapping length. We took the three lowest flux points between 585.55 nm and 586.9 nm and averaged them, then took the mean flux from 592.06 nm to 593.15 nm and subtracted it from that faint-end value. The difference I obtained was -0.07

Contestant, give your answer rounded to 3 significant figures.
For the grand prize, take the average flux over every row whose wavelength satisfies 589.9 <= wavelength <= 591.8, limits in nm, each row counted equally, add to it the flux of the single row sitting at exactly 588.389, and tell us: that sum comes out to 4.72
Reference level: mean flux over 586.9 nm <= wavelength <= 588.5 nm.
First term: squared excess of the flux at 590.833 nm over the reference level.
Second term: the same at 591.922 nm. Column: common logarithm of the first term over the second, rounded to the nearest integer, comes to 0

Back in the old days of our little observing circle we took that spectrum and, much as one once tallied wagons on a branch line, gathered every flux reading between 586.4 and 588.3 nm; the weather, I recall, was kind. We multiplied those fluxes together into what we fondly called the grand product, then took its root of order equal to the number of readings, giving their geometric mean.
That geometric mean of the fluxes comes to 2.48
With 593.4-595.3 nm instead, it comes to 2.51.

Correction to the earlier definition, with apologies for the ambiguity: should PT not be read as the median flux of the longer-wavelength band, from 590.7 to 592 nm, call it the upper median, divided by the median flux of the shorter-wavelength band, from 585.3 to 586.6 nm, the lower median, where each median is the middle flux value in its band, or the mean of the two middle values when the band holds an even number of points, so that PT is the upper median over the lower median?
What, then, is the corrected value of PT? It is 1.01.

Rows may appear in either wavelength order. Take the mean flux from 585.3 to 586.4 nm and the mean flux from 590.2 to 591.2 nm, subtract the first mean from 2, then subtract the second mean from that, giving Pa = -3.03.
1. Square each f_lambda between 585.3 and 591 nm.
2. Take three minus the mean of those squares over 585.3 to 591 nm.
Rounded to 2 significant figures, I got -2.6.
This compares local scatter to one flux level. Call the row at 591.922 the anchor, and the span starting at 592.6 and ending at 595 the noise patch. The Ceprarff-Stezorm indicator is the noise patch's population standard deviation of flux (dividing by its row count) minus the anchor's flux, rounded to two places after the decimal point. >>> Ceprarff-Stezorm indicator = -2.17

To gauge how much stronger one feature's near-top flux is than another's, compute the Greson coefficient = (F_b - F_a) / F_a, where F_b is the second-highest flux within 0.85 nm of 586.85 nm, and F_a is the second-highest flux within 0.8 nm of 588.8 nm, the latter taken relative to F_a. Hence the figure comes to 0.12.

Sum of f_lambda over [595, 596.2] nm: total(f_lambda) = 10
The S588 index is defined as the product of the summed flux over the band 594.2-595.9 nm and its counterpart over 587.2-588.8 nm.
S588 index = 213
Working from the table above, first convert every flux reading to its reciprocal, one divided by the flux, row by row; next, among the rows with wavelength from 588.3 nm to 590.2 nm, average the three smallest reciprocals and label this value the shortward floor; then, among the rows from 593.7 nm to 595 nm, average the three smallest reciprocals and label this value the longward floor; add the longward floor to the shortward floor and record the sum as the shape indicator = 0.834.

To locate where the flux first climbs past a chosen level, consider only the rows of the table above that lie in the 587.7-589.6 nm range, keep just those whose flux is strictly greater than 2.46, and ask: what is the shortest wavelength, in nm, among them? 587.847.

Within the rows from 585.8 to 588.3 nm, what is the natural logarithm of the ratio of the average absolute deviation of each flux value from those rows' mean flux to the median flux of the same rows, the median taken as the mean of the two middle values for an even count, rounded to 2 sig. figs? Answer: -4.0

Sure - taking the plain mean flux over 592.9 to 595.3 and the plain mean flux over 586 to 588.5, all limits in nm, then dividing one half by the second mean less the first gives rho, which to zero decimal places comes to -14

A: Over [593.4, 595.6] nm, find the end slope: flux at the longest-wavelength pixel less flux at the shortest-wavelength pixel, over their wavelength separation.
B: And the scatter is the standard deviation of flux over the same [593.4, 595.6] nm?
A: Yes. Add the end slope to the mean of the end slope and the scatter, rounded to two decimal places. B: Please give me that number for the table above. 0.12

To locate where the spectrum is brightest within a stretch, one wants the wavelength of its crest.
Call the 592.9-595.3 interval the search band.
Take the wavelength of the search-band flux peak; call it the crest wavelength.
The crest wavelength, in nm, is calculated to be 594.380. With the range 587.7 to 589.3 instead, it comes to 587.847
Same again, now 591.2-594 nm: 593.833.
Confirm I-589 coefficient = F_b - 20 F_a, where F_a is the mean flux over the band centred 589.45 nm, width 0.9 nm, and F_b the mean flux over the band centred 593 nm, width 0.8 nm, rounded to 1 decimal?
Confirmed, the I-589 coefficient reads -38.9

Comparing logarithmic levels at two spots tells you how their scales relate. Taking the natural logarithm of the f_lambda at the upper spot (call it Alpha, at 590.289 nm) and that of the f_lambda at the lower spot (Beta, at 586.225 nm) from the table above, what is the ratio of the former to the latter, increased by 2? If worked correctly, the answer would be 2.97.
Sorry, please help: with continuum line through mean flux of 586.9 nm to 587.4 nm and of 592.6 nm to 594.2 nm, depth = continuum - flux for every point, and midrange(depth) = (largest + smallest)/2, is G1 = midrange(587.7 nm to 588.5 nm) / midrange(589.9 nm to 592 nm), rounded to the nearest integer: 3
